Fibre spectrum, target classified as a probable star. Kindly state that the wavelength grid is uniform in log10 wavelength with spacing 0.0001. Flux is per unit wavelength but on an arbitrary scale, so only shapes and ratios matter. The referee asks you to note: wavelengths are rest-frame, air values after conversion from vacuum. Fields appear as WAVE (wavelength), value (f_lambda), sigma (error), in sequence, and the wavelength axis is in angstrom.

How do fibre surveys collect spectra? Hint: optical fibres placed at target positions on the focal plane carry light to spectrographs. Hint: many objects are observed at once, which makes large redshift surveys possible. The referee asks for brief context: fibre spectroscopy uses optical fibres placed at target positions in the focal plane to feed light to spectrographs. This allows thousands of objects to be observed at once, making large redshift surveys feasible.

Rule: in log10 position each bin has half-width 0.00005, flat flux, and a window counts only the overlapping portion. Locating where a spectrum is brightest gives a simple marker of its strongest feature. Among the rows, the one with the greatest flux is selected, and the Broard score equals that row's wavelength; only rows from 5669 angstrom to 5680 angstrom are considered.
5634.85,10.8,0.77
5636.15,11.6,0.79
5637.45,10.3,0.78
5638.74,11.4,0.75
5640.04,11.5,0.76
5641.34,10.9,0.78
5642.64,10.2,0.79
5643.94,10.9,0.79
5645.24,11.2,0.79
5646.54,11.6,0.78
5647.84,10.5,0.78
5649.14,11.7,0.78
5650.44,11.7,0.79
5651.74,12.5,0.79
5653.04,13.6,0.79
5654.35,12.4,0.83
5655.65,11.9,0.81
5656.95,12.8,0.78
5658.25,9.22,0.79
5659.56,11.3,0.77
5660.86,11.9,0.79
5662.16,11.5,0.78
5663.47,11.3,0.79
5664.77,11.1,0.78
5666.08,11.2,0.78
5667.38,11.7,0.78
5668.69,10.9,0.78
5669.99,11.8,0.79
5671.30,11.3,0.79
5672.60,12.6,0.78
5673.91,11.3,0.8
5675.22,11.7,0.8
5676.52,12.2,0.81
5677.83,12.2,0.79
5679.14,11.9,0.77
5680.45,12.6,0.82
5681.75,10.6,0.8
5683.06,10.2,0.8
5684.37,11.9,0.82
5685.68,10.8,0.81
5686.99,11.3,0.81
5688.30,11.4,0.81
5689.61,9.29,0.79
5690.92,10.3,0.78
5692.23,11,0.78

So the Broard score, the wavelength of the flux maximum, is 5672.60 angstrom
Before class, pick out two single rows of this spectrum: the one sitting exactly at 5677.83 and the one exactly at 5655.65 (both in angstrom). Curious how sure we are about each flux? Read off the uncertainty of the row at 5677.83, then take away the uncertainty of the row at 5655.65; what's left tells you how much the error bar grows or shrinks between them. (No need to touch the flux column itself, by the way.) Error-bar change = -0.020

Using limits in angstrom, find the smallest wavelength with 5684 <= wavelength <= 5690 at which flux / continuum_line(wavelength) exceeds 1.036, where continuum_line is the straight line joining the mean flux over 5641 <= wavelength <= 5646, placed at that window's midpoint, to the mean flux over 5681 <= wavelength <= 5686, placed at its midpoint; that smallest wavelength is 5684.37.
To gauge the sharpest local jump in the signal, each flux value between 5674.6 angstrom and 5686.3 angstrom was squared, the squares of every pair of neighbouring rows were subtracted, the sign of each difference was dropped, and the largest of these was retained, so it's 46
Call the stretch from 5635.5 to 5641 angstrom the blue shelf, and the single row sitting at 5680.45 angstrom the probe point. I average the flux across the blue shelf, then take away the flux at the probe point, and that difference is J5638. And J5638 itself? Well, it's -1.4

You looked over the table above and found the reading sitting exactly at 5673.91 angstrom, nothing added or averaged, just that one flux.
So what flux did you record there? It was 11.3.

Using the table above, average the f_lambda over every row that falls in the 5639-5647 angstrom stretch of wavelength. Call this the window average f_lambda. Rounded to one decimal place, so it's 11.0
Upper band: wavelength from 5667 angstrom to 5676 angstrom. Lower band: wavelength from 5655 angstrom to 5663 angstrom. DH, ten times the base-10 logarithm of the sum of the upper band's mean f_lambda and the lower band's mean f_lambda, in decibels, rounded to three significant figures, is 13.6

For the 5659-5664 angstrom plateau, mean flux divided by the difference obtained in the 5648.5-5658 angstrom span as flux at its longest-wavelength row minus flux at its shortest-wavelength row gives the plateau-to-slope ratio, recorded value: 10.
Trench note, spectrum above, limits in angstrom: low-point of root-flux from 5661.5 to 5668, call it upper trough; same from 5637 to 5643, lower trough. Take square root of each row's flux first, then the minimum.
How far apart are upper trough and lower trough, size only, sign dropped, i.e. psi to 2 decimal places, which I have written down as 0.14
